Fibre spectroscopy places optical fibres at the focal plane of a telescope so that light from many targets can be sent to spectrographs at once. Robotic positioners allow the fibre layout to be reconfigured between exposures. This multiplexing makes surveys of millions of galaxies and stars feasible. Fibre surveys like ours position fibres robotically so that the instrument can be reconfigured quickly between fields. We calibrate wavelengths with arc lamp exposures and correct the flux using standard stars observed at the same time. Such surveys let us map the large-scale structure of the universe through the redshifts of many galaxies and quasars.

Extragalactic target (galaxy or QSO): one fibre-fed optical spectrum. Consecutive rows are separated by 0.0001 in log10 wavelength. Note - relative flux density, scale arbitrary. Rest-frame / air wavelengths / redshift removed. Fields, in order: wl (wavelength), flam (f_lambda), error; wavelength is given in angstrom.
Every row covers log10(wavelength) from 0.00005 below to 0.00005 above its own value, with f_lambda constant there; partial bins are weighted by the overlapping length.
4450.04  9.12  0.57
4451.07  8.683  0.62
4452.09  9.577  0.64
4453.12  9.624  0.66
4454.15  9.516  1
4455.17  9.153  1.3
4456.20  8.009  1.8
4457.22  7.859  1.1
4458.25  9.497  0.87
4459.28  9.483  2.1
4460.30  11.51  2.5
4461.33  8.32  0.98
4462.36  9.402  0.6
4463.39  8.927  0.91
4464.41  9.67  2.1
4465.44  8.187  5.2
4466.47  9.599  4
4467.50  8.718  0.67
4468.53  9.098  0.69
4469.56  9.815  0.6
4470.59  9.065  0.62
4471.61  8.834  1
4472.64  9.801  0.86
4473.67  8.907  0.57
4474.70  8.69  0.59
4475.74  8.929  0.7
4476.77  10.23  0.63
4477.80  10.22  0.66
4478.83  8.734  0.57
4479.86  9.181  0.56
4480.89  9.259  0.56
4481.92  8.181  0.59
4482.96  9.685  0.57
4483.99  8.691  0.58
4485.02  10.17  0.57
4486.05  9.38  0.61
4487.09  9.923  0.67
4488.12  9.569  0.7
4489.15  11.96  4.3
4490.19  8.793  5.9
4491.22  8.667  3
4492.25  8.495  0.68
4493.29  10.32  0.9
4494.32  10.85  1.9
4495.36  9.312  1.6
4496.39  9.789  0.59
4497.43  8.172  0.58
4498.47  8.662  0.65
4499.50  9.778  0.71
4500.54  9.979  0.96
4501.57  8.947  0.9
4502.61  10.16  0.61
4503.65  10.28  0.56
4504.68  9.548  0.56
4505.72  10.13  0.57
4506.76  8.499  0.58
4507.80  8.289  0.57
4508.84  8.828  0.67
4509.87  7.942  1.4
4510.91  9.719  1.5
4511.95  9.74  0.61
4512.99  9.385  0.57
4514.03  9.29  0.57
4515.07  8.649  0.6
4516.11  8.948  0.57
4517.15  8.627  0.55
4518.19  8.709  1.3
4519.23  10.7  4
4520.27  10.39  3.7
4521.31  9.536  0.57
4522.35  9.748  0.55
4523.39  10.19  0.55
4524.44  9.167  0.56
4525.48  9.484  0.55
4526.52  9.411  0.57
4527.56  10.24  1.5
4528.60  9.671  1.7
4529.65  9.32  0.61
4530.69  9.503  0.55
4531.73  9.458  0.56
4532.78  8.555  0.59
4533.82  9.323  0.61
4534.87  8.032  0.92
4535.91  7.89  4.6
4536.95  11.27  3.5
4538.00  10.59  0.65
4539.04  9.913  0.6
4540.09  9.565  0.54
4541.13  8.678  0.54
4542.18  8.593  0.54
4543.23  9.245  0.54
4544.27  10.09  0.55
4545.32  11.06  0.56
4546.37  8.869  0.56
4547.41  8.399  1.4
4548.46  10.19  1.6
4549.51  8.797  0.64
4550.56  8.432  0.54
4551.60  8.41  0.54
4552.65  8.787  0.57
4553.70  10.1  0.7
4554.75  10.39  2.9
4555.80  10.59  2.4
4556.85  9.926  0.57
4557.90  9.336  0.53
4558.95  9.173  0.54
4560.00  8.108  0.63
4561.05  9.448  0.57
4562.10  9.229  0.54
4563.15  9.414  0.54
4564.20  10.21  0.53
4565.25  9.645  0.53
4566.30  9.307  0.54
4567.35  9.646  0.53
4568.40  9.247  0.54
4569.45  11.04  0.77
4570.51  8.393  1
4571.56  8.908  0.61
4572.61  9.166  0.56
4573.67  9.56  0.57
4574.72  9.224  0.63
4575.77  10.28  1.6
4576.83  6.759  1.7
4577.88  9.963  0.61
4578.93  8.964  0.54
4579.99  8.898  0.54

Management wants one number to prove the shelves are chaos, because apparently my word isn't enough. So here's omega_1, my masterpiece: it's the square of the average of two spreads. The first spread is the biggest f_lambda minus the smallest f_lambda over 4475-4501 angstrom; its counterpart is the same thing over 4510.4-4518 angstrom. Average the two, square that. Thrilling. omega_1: 6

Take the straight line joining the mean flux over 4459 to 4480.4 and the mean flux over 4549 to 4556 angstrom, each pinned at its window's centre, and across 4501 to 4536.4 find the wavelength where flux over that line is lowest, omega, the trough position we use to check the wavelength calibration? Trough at 4535.91 angstrom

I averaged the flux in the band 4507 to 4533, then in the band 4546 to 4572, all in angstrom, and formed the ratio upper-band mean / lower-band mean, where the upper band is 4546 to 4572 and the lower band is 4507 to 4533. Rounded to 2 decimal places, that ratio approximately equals 1.00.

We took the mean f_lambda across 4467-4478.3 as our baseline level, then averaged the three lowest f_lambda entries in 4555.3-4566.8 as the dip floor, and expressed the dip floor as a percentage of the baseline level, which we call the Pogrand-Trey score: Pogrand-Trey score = 95.0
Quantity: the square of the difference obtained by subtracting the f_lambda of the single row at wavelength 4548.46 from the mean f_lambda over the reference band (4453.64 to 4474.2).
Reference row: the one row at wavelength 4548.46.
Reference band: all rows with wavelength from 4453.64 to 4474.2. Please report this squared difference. 1.04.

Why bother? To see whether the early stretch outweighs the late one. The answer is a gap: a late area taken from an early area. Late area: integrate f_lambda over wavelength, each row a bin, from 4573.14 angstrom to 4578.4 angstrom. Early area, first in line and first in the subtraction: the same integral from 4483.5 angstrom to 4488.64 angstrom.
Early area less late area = 1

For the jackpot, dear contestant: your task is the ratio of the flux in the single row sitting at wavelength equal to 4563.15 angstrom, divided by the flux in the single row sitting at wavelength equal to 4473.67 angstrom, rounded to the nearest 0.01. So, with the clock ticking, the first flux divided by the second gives 1.06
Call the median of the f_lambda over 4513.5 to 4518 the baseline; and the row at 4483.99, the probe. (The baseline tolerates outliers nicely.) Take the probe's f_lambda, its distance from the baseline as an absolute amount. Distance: 0.11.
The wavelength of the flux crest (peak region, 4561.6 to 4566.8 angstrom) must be 4564.20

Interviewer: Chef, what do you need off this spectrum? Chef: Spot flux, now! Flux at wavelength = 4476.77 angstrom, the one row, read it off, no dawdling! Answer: 10.23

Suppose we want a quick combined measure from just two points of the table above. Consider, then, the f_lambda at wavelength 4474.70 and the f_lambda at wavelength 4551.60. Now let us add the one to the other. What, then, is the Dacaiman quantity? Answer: 17.1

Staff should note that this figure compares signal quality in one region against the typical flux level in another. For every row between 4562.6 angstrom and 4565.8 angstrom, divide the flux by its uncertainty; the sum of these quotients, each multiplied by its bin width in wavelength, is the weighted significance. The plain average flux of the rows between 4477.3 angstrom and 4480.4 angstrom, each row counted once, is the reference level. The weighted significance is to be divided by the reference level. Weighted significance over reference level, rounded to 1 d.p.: 6.2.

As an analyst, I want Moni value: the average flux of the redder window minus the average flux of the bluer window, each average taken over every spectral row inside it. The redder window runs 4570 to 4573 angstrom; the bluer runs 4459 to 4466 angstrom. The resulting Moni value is -0.53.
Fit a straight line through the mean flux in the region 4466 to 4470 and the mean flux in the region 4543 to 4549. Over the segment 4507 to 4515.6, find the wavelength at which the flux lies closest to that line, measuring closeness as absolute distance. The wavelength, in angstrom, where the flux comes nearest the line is 4512.99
